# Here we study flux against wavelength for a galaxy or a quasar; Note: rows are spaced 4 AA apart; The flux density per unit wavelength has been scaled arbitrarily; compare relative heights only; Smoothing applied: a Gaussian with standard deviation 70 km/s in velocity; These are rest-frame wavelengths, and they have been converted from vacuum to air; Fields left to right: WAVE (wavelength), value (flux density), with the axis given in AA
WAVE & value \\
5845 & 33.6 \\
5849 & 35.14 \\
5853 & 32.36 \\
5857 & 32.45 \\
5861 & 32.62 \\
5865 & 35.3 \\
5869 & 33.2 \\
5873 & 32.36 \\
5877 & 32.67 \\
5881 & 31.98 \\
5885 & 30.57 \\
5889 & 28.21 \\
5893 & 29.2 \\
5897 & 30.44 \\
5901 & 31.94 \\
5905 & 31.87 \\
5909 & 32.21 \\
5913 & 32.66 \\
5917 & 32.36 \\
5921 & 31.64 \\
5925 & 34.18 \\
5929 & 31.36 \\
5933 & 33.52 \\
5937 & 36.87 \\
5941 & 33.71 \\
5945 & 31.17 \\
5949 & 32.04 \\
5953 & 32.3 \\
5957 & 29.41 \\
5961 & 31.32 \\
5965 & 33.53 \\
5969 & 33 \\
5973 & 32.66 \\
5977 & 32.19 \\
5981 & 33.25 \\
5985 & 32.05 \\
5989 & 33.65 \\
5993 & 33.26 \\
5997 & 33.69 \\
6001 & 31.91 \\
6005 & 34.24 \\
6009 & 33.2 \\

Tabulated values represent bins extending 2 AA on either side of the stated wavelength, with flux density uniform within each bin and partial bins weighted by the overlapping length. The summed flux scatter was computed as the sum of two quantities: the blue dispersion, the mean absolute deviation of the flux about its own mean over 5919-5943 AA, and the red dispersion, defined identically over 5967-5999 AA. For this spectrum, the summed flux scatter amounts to 1.9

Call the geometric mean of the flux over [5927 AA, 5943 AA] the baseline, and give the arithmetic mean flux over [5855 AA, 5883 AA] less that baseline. -0.9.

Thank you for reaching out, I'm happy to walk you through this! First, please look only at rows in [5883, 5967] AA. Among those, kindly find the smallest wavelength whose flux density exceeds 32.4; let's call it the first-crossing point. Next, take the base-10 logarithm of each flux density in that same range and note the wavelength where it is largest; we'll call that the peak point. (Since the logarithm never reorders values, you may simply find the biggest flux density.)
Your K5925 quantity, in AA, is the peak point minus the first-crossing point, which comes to 24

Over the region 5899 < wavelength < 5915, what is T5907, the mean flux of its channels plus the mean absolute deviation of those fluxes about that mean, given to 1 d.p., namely 32.4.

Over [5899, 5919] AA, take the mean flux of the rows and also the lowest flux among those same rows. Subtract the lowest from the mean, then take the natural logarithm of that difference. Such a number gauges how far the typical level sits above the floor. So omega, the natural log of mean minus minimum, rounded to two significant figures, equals -1.1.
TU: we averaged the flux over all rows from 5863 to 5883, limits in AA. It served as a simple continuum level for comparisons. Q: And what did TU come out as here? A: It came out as 33.1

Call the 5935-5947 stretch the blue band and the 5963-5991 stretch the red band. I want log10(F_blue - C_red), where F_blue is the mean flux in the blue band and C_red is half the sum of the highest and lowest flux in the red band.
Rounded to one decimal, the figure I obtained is 0.0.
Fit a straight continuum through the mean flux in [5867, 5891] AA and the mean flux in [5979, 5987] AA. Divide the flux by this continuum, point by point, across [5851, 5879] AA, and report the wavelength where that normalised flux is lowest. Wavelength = 5873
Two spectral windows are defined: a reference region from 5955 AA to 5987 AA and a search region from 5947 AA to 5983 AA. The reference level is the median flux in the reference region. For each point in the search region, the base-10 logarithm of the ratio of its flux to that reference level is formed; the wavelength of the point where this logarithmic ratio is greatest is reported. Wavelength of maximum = 5965 AA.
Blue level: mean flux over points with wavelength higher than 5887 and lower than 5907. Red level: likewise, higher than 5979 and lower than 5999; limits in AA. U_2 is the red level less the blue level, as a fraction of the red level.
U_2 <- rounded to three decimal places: 0.086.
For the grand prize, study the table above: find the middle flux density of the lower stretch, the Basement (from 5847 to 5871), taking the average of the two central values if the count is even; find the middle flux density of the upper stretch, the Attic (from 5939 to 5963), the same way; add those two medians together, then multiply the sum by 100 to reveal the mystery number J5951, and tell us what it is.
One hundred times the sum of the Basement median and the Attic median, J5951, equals 6459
